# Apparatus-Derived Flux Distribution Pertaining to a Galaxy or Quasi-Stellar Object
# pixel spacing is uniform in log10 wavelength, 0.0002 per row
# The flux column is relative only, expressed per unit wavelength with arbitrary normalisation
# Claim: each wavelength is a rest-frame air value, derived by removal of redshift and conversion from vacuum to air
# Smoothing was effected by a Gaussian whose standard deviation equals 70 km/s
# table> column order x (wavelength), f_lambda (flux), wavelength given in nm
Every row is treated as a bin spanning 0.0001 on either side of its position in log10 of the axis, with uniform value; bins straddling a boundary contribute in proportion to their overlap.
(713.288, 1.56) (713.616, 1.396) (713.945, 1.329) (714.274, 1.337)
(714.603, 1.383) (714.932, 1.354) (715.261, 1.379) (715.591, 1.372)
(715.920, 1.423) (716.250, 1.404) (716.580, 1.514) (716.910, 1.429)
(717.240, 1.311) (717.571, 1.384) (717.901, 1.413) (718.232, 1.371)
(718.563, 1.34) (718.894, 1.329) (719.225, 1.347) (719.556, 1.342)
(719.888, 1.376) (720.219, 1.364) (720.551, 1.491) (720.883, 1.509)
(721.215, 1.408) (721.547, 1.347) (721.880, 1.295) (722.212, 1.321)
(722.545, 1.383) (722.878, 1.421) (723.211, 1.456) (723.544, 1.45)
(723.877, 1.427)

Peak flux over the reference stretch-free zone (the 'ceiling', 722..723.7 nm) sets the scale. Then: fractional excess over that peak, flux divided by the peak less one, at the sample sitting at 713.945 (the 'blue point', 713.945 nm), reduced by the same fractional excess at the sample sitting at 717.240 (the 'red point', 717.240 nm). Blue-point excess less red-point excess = 0.012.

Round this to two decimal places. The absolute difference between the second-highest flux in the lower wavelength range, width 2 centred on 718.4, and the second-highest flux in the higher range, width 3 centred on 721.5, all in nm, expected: 0.11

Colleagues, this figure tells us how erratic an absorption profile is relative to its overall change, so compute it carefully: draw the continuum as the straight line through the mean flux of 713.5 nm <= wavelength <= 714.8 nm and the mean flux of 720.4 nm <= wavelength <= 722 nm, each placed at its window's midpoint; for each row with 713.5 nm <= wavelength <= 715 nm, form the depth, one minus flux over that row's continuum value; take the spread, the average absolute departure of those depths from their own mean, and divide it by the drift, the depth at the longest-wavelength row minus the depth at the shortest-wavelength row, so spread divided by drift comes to 0.5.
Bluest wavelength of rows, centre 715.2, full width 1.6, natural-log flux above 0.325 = 715.920 nm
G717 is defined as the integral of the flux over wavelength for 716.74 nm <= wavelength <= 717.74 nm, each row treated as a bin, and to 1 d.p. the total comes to 1.4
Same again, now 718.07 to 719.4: 1.8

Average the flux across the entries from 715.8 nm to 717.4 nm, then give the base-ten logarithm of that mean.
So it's 0.151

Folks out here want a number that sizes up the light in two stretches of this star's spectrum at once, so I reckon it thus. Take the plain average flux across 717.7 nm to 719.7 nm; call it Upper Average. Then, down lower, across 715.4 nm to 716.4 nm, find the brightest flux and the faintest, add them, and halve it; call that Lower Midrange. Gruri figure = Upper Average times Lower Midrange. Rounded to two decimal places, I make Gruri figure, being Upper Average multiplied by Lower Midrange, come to 1.90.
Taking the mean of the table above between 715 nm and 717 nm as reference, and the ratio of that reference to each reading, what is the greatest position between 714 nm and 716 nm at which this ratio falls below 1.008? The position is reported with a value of 715.920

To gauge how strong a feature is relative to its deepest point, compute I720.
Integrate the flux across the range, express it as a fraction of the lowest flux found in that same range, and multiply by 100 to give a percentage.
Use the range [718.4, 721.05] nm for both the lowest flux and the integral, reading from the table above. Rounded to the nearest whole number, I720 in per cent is 277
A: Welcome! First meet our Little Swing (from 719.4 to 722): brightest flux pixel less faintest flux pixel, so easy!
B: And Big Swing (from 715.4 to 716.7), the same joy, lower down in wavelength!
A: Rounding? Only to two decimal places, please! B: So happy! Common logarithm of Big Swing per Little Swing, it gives -0.18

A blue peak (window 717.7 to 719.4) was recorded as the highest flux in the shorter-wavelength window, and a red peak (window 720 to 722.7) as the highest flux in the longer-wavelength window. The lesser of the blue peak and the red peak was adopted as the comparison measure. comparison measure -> 1.41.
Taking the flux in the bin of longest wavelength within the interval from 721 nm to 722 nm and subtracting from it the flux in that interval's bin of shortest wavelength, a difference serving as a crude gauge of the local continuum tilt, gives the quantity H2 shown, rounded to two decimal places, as -0.11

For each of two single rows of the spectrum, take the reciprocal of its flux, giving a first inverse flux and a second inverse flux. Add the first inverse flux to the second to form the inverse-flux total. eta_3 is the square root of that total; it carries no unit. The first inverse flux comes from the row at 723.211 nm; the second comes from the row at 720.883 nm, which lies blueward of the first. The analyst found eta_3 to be 1.16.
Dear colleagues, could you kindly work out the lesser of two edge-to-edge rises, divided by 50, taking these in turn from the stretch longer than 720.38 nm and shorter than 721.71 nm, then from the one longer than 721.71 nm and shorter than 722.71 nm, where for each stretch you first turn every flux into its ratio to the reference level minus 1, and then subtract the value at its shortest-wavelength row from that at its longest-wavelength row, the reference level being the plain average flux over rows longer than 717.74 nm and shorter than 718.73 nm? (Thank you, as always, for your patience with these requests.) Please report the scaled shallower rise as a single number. -0.0021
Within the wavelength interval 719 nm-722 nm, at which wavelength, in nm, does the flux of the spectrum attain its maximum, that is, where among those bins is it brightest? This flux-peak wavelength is 720.883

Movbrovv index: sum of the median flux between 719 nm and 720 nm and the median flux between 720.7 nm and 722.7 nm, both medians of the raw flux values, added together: 2.71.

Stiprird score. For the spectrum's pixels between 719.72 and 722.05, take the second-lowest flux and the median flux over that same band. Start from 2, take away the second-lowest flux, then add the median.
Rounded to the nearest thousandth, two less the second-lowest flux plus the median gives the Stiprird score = 2.029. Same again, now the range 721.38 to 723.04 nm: 2.026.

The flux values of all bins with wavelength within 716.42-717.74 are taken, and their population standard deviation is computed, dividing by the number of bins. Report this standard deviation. 0.074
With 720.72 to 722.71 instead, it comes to 0.070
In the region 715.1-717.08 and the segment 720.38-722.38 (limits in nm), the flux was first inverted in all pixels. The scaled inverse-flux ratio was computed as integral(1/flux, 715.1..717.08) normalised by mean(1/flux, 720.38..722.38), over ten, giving 0.194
